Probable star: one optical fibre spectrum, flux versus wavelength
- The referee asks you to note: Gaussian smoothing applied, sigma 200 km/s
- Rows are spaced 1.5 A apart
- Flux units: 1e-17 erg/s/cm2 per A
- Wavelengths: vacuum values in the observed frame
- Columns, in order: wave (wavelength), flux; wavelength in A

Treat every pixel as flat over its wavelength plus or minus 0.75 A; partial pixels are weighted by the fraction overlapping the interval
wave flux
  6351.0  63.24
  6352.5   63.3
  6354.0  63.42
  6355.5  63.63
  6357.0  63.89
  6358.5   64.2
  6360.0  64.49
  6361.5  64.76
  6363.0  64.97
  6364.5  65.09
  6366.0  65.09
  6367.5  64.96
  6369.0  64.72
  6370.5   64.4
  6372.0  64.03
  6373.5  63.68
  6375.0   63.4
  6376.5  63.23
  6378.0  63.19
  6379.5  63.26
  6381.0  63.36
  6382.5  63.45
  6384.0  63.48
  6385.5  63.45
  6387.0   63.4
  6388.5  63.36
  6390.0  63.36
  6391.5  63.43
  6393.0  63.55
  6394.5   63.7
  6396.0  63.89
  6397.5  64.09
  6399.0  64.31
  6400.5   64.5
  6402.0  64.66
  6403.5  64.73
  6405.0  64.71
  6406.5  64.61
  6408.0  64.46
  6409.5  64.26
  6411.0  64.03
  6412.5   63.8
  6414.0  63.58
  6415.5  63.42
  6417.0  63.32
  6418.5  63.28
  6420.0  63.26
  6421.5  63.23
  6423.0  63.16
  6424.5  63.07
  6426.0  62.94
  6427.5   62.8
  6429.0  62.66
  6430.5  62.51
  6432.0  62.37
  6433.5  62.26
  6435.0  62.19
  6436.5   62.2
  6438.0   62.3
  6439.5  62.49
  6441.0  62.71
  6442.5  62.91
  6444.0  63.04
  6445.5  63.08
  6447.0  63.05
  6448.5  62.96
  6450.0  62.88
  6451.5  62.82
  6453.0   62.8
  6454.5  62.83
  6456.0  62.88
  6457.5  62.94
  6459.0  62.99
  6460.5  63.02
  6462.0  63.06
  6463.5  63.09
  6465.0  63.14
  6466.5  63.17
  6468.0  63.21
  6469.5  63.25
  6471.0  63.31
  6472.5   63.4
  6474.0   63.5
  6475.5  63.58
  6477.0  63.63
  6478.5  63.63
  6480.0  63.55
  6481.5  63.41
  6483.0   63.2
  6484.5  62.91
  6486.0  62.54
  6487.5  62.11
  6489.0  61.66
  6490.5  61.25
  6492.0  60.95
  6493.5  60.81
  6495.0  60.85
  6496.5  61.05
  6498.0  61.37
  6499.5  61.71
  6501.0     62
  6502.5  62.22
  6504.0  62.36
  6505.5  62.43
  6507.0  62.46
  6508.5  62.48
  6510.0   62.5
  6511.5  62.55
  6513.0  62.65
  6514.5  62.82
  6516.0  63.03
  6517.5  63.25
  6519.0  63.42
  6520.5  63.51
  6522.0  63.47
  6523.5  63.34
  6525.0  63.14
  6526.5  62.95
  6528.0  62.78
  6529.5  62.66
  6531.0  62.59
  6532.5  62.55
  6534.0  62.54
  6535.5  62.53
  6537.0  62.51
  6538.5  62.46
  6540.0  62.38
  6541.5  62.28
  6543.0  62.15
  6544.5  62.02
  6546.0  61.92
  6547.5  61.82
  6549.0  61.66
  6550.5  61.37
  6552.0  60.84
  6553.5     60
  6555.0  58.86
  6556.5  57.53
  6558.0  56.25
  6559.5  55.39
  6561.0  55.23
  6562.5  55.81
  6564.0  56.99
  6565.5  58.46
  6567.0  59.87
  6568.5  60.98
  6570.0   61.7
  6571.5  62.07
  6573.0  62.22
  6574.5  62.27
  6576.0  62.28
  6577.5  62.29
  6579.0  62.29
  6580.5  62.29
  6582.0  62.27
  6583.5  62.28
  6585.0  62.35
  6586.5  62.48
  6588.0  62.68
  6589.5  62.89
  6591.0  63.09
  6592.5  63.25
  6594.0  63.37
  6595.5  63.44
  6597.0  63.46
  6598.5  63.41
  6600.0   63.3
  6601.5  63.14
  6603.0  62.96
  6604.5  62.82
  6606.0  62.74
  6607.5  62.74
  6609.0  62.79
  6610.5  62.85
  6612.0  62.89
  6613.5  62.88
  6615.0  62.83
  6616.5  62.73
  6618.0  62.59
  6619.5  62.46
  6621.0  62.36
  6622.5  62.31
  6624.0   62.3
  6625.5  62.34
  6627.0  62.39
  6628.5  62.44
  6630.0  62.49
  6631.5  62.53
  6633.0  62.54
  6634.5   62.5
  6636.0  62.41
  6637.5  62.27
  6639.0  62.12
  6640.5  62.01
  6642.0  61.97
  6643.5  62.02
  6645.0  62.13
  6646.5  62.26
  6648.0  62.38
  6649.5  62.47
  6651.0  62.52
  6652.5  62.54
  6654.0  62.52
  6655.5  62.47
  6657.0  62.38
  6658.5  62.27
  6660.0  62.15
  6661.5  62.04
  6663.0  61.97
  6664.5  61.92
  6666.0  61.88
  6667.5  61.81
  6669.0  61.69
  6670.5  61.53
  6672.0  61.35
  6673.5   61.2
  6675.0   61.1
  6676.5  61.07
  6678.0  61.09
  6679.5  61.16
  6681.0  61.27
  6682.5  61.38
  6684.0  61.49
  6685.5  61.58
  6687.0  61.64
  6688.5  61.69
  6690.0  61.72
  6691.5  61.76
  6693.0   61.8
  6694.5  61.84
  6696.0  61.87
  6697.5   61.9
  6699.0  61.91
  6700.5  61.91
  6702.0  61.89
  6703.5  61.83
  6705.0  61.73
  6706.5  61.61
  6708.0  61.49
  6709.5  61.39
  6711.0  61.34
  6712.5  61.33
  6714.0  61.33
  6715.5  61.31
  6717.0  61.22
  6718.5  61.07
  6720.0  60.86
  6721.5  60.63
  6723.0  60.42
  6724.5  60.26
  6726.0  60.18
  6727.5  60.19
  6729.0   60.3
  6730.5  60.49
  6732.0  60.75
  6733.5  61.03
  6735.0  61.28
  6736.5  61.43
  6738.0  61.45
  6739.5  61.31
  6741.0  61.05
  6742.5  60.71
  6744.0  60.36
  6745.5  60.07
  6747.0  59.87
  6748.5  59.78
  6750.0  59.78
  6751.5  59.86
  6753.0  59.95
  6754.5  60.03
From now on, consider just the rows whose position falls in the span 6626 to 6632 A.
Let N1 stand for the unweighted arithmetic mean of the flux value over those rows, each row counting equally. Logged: 62.5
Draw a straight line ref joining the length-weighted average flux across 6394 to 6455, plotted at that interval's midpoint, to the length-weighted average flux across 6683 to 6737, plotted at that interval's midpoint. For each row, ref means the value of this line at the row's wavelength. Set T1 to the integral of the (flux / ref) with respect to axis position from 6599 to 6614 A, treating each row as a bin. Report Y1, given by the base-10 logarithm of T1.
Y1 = 1.2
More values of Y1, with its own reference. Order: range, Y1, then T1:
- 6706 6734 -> 1.4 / 28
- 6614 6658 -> 1.6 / 44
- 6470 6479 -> 1.0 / 9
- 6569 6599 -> 1.5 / 30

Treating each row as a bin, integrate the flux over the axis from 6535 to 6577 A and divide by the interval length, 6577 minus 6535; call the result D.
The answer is 60.4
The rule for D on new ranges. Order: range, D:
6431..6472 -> 62.9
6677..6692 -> 61.5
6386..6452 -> 63.4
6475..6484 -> 63.5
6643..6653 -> 62.3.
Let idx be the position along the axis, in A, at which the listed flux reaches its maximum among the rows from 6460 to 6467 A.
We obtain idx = 6466.5 A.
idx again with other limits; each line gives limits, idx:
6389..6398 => 6397.5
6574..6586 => 6585.0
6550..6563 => 6550.5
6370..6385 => 6370.5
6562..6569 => 6568.5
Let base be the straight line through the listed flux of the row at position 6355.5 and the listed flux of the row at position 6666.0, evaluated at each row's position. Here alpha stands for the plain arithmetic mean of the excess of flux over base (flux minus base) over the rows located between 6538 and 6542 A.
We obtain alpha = -0.22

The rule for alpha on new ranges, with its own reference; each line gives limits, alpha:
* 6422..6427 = -0.18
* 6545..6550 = -0.75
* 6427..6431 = -0.56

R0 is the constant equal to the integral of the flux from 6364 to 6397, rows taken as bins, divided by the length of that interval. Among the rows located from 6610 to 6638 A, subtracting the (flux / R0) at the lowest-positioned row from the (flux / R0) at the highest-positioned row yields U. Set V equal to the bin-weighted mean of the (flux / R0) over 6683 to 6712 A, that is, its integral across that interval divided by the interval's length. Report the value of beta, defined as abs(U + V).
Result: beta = 0.958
